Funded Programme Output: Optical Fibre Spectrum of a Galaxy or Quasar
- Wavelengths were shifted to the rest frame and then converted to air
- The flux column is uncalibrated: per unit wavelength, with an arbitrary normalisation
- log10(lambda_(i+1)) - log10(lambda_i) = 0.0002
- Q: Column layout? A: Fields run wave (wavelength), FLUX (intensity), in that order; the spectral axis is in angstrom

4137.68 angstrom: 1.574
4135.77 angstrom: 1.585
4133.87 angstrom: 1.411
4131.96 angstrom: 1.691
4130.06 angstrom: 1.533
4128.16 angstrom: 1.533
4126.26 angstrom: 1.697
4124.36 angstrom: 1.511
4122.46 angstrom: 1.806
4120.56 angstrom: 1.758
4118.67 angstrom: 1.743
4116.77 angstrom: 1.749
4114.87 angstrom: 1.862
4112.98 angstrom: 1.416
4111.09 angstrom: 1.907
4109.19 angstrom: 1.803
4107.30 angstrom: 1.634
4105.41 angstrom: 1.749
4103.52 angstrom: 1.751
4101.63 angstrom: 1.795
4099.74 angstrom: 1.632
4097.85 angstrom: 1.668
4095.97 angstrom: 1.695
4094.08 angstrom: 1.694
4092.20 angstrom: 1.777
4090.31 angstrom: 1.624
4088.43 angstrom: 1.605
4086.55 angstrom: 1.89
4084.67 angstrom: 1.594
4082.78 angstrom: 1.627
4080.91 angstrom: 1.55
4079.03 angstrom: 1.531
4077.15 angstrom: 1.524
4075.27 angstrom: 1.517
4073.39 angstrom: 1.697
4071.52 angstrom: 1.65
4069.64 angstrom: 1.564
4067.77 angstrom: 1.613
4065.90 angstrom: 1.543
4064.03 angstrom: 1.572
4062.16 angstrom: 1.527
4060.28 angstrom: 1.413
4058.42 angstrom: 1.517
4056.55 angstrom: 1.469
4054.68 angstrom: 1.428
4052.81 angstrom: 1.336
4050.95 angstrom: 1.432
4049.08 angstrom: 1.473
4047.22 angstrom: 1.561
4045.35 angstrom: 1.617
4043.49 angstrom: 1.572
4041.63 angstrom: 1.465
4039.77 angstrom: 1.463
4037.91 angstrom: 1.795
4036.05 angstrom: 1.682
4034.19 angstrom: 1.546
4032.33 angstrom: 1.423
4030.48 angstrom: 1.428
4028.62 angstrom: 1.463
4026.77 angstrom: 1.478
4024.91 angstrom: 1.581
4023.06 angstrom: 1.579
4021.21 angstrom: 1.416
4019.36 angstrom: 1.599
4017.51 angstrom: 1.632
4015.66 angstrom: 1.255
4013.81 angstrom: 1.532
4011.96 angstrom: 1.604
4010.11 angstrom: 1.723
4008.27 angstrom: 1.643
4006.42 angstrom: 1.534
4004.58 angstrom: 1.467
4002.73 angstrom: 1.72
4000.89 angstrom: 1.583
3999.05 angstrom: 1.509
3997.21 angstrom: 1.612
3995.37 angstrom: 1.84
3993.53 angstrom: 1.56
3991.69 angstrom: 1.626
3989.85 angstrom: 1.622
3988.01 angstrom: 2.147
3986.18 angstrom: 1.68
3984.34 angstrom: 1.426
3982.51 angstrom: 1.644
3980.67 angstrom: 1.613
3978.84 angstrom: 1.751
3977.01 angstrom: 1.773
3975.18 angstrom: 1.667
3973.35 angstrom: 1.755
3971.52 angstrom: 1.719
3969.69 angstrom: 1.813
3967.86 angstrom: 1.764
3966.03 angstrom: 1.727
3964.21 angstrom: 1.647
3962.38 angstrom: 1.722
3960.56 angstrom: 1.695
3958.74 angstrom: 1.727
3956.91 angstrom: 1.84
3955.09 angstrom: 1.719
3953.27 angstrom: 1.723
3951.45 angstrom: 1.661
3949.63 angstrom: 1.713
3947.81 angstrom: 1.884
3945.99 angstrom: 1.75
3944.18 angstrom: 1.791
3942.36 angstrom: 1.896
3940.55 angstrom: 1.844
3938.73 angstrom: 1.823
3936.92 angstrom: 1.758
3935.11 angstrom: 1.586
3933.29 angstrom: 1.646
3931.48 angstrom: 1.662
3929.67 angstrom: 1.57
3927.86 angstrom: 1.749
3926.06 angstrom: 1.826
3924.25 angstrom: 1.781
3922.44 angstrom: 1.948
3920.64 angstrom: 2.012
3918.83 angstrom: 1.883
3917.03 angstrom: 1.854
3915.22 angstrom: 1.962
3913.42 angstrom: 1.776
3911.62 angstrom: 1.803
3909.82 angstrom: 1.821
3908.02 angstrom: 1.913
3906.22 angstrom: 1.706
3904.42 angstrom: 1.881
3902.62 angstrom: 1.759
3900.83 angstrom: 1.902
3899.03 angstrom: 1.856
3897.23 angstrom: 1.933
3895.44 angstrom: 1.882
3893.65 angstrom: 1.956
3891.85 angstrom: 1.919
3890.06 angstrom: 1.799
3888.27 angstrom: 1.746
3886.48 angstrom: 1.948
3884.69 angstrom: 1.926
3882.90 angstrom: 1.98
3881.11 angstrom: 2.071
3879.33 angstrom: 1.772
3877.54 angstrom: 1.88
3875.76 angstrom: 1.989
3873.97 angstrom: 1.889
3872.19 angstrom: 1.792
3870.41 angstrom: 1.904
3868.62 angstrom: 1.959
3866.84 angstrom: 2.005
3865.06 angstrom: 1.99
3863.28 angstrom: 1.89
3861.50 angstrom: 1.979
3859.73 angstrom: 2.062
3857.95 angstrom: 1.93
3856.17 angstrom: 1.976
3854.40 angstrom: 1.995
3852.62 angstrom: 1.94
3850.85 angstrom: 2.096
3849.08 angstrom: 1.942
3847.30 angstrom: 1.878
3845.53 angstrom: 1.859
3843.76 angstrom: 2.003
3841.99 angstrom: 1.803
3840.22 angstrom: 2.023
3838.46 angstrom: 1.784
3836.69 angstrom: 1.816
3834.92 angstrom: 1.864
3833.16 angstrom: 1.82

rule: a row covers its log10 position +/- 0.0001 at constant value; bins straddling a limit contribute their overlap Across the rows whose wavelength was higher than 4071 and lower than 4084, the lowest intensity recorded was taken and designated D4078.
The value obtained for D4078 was 1.517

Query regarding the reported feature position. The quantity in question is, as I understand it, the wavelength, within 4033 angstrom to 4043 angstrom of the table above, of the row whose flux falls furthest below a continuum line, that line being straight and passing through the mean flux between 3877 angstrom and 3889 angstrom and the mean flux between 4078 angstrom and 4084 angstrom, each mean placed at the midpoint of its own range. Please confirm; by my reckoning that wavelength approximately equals 4039.77 angstrom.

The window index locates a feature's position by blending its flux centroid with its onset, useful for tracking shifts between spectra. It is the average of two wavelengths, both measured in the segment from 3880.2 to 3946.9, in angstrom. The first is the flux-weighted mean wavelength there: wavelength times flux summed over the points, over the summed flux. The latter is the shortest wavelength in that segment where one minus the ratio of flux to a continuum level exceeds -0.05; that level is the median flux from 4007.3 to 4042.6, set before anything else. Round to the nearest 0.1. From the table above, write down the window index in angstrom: 3921.3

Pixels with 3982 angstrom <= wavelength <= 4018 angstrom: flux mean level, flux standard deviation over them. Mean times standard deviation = 0.28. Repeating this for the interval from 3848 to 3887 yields 0.15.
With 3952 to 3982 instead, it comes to 0.10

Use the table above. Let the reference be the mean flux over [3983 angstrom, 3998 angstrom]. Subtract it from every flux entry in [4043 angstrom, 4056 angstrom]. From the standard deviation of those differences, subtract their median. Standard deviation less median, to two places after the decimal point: 0.31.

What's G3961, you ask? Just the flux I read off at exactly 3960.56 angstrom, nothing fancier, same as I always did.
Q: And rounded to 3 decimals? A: 1.695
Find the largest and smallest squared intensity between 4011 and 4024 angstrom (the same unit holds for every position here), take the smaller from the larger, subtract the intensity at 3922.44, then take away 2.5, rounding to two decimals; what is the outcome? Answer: -3.36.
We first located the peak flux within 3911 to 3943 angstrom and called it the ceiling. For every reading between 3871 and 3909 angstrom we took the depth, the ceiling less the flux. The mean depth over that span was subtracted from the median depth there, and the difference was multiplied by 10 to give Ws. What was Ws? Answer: -0.08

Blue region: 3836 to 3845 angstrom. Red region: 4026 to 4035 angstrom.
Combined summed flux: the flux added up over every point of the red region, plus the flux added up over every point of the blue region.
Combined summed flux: 16.8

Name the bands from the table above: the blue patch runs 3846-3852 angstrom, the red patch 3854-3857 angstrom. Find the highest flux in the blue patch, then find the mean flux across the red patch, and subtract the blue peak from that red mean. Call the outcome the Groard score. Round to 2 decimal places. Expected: -0.11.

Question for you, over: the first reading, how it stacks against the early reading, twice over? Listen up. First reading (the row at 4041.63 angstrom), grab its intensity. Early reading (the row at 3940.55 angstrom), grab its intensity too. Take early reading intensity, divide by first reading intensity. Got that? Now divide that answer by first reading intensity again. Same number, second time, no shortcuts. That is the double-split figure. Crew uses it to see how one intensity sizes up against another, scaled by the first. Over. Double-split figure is 0.86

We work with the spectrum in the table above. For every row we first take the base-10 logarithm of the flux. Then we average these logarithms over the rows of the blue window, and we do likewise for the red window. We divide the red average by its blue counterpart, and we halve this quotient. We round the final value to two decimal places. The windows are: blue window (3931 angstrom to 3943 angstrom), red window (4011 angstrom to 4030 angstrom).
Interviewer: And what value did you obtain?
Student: 0.37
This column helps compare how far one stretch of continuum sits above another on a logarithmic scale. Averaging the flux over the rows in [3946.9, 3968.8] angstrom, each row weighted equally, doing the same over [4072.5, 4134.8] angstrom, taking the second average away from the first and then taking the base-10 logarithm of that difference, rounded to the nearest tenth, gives -1.2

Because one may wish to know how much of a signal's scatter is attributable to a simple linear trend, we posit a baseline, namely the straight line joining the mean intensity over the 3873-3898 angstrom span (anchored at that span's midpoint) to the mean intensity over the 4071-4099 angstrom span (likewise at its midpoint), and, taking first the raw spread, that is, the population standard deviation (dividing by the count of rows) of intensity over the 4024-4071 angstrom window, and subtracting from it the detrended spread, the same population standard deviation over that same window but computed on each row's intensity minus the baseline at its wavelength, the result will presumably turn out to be -0.0013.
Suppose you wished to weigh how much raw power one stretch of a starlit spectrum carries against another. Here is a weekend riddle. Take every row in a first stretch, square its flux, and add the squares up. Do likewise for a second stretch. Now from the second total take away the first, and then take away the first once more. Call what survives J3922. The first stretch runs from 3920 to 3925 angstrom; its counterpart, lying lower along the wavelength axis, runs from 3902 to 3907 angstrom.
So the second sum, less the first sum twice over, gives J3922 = -12.5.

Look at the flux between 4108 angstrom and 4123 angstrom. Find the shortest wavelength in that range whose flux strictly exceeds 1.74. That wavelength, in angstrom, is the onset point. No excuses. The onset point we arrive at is 4109.19 angstrom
